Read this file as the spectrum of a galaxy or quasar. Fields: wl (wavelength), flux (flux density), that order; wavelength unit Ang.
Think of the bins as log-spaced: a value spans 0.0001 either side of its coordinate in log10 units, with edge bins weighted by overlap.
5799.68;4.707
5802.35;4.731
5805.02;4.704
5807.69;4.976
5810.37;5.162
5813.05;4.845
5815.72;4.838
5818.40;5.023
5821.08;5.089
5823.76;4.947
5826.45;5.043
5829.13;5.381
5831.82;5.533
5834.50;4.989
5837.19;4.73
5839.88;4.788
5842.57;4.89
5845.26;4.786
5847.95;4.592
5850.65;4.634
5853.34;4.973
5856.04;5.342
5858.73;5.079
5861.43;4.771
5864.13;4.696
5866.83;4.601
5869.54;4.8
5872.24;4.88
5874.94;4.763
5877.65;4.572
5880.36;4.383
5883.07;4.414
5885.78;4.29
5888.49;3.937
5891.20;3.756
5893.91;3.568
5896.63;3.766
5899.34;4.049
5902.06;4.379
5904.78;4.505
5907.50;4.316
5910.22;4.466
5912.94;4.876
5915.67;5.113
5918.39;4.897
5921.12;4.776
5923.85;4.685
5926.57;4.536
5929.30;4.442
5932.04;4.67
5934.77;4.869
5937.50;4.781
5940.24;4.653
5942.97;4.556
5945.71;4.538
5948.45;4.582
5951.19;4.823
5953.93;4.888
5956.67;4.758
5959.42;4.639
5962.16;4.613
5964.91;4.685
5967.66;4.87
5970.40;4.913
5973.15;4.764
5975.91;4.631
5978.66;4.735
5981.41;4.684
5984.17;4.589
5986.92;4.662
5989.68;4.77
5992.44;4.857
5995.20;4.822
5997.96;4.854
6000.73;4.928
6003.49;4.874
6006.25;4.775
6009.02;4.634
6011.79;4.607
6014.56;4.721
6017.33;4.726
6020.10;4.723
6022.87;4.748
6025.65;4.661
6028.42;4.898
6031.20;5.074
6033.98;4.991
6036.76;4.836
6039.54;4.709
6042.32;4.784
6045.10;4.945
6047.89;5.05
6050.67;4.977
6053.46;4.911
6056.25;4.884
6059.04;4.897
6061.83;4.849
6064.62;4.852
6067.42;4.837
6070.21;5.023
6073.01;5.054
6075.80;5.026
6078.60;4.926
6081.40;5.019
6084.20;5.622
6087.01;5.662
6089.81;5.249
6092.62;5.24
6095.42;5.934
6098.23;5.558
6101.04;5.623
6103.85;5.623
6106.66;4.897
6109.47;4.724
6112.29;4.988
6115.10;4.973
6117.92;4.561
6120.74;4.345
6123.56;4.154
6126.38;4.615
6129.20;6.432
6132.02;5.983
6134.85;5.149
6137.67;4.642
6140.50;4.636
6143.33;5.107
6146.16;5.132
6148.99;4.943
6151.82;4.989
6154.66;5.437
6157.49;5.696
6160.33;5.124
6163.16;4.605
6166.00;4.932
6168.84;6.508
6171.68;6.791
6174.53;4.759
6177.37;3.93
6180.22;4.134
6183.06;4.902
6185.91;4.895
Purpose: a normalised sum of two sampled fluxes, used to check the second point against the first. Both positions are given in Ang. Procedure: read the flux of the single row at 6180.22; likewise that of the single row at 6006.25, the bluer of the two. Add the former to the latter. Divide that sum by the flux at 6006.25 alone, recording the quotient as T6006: 1.87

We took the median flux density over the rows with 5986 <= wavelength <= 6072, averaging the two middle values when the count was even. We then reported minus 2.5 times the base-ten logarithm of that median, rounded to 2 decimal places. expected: -1.71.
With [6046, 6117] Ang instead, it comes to -1.75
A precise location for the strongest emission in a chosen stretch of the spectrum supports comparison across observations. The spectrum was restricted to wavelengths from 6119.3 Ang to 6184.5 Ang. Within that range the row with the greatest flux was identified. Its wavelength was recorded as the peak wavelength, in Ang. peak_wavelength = 6171.68 Ang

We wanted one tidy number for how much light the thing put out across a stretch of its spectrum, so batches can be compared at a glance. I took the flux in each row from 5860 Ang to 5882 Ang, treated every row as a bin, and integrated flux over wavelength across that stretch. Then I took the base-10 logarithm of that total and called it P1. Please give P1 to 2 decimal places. 2.01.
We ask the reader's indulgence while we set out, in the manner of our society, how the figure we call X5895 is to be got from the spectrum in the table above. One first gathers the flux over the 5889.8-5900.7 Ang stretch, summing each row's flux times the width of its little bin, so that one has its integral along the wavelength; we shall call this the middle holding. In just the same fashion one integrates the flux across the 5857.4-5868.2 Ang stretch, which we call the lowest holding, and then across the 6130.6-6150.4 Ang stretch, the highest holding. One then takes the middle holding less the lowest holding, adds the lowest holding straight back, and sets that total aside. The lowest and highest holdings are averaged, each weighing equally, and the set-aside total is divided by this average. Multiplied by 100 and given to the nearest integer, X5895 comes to 54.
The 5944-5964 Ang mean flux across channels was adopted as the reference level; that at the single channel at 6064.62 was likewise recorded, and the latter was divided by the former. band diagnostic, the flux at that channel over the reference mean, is 1.03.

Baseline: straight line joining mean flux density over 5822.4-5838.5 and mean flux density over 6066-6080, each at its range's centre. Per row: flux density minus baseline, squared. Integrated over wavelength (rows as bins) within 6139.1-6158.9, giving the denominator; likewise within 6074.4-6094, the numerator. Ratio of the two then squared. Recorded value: 1.1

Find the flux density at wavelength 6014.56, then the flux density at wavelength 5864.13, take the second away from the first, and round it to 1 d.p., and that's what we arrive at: 0.0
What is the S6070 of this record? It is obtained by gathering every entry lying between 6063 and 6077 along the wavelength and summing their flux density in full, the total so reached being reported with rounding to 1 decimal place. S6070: 24.8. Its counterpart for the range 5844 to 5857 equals 24.3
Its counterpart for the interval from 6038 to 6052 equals 24.5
